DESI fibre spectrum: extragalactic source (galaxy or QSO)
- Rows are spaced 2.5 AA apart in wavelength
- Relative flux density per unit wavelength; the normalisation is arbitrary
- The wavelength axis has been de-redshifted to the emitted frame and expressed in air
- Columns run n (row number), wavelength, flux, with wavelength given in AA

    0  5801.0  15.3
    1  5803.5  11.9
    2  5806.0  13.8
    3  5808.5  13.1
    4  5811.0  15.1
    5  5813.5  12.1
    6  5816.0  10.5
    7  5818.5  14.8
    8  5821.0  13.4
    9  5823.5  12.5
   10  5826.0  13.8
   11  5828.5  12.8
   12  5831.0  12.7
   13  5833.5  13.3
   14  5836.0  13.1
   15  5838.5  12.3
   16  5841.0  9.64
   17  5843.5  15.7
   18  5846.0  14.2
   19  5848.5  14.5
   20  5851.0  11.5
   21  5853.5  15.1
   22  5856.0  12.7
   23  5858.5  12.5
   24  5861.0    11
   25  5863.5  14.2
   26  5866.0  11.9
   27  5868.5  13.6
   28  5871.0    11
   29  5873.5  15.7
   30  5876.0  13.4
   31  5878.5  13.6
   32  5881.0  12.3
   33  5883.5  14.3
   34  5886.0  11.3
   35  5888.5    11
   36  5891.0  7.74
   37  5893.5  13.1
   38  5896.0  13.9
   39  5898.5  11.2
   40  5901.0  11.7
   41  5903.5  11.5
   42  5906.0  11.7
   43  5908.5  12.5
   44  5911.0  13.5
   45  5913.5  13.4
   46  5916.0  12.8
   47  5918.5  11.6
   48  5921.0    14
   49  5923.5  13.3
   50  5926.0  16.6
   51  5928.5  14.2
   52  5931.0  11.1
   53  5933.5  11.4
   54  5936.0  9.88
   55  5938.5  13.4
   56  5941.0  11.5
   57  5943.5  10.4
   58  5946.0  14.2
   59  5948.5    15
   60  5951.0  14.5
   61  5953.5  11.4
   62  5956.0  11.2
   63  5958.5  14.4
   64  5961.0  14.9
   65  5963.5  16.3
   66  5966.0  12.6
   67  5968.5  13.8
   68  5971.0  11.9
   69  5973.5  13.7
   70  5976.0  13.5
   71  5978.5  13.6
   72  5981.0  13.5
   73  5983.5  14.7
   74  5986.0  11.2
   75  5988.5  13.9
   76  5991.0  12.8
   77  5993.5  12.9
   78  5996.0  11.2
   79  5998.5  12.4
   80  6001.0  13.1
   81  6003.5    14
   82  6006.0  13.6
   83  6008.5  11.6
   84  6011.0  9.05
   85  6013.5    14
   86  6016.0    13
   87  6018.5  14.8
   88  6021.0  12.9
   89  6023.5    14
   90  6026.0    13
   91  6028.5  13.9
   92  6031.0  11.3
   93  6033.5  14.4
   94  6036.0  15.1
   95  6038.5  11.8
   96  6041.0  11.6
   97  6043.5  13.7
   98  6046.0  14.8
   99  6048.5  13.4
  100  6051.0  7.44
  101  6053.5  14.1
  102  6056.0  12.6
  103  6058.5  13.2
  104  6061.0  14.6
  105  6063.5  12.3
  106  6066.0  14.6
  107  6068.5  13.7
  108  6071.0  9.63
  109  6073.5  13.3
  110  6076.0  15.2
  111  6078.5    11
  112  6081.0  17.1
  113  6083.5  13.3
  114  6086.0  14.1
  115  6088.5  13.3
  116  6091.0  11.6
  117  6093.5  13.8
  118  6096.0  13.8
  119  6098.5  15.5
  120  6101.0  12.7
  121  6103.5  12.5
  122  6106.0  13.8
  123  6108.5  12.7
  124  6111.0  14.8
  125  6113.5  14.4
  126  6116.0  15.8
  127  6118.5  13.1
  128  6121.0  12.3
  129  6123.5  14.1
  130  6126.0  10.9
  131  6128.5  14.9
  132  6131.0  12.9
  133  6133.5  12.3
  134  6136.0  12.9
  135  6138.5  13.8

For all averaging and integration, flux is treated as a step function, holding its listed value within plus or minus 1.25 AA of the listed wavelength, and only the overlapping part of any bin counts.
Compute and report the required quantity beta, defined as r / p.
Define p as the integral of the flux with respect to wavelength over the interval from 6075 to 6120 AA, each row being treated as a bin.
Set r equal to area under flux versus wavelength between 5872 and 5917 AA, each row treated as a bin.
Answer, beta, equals 0.90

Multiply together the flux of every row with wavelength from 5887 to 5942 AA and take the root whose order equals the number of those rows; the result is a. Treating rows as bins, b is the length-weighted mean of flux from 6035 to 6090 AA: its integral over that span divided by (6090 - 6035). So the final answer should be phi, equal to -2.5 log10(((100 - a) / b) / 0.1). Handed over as -4.56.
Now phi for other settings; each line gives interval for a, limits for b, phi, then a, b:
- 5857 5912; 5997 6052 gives -4.58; 12.3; 12.88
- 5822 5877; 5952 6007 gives -4.55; 13.0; 13.21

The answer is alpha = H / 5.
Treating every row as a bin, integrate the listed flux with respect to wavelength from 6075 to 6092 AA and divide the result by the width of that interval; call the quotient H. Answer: 2.73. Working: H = 13.7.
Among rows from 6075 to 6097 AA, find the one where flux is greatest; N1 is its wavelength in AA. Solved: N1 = 6081.0 AA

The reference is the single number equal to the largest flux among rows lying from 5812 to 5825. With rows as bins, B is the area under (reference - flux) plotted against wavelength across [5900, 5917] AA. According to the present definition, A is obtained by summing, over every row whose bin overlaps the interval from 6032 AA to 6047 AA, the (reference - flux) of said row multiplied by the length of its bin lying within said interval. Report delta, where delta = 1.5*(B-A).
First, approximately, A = 19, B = 40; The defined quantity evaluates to 31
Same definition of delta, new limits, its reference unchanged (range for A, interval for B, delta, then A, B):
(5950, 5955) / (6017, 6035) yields 20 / 10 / 24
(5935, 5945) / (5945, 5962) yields -21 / 34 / 20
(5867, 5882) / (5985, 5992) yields -12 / 23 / 15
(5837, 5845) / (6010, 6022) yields 9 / 17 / 24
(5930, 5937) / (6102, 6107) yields -29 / 28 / 9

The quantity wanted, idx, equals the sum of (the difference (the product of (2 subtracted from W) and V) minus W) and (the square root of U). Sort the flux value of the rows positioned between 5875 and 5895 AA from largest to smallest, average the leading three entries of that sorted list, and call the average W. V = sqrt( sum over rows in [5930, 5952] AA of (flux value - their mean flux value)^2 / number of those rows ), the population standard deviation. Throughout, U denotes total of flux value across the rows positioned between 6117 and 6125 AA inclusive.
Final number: 14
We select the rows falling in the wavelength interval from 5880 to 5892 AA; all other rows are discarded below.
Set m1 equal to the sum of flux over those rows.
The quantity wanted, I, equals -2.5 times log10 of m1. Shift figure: -4.4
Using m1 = 57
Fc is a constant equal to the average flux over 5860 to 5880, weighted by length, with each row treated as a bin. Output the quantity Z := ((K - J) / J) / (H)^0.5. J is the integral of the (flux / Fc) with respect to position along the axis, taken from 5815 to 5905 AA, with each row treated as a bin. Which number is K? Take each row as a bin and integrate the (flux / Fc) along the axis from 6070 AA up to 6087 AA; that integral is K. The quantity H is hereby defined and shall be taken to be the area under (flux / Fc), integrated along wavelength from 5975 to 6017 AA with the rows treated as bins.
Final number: -0.125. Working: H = 41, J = 88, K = 17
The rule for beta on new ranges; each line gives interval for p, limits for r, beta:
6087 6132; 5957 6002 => 0.99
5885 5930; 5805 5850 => 1.05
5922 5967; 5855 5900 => 0.95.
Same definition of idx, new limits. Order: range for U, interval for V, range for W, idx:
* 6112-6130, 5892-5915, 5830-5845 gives 7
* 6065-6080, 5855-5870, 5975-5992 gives 7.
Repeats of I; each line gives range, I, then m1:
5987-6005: -4.9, 90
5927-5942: -4.6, 71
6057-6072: -4.7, 78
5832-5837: -3.6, 26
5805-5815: -4.3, 54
